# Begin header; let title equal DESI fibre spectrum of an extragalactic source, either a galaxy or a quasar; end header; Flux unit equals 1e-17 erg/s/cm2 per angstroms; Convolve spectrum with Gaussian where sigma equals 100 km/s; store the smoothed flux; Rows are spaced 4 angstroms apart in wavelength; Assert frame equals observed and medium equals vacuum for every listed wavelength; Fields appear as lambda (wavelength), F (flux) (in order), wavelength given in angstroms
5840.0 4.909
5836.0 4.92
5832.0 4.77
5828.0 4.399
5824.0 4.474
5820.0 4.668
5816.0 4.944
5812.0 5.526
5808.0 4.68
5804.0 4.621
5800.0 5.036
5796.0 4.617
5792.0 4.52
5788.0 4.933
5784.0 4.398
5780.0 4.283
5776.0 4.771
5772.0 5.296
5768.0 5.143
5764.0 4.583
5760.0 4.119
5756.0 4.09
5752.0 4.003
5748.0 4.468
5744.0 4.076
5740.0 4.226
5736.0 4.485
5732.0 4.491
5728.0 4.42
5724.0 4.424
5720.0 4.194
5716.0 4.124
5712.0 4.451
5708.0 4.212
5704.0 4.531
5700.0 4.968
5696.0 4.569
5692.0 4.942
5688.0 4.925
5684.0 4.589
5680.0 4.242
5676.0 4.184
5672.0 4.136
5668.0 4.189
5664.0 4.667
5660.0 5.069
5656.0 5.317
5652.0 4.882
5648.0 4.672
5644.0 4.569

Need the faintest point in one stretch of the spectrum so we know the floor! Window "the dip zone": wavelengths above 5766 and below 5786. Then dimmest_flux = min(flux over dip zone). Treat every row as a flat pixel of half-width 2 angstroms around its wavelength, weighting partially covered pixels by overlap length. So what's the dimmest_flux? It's 4.283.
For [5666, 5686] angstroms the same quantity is 4.136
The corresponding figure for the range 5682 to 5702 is 4.569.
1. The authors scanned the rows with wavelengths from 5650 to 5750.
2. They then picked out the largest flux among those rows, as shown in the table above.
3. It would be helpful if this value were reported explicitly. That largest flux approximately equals 5.317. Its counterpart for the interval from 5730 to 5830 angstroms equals 5.526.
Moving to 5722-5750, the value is 4.491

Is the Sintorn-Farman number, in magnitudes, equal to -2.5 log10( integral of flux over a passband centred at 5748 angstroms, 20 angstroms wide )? -4.80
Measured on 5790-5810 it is -4.93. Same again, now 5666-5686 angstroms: -4.83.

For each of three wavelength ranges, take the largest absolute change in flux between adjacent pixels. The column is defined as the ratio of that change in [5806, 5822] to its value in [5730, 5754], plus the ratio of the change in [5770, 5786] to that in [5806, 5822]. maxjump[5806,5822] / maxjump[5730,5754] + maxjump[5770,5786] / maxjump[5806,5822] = 2.4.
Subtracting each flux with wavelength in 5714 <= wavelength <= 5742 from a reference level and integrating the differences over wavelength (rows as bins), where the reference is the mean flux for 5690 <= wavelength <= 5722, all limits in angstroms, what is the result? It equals 5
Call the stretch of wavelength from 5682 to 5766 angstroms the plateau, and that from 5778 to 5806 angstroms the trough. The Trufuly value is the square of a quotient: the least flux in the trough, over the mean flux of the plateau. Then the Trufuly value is 0.94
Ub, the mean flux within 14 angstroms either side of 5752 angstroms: 4.2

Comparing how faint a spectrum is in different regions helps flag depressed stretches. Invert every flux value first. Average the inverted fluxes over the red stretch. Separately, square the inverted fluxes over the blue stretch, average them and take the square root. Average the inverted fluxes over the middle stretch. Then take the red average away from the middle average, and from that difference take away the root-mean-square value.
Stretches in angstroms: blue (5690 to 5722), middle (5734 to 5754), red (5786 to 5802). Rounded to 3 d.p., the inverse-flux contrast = -0.198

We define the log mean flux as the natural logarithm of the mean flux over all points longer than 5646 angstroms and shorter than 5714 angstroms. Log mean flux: 1.530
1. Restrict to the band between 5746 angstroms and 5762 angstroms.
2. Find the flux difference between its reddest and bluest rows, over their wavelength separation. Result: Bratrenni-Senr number -0.029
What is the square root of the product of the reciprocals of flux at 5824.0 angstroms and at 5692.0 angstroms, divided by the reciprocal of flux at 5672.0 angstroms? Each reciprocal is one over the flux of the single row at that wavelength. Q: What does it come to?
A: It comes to 0.88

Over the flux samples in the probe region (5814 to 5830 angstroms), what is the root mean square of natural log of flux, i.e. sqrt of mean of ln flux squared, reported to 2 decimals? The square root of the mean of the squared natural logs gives 1.53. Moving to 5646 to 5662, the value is 1.61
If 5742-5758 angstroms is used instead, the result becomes 1.43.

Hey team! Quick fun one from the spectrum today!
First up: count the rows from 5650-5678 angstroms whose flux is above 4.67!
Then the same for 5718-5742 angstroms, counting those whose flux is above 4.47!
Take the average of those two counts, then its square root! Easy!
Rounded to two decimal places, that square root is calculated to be 1.58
